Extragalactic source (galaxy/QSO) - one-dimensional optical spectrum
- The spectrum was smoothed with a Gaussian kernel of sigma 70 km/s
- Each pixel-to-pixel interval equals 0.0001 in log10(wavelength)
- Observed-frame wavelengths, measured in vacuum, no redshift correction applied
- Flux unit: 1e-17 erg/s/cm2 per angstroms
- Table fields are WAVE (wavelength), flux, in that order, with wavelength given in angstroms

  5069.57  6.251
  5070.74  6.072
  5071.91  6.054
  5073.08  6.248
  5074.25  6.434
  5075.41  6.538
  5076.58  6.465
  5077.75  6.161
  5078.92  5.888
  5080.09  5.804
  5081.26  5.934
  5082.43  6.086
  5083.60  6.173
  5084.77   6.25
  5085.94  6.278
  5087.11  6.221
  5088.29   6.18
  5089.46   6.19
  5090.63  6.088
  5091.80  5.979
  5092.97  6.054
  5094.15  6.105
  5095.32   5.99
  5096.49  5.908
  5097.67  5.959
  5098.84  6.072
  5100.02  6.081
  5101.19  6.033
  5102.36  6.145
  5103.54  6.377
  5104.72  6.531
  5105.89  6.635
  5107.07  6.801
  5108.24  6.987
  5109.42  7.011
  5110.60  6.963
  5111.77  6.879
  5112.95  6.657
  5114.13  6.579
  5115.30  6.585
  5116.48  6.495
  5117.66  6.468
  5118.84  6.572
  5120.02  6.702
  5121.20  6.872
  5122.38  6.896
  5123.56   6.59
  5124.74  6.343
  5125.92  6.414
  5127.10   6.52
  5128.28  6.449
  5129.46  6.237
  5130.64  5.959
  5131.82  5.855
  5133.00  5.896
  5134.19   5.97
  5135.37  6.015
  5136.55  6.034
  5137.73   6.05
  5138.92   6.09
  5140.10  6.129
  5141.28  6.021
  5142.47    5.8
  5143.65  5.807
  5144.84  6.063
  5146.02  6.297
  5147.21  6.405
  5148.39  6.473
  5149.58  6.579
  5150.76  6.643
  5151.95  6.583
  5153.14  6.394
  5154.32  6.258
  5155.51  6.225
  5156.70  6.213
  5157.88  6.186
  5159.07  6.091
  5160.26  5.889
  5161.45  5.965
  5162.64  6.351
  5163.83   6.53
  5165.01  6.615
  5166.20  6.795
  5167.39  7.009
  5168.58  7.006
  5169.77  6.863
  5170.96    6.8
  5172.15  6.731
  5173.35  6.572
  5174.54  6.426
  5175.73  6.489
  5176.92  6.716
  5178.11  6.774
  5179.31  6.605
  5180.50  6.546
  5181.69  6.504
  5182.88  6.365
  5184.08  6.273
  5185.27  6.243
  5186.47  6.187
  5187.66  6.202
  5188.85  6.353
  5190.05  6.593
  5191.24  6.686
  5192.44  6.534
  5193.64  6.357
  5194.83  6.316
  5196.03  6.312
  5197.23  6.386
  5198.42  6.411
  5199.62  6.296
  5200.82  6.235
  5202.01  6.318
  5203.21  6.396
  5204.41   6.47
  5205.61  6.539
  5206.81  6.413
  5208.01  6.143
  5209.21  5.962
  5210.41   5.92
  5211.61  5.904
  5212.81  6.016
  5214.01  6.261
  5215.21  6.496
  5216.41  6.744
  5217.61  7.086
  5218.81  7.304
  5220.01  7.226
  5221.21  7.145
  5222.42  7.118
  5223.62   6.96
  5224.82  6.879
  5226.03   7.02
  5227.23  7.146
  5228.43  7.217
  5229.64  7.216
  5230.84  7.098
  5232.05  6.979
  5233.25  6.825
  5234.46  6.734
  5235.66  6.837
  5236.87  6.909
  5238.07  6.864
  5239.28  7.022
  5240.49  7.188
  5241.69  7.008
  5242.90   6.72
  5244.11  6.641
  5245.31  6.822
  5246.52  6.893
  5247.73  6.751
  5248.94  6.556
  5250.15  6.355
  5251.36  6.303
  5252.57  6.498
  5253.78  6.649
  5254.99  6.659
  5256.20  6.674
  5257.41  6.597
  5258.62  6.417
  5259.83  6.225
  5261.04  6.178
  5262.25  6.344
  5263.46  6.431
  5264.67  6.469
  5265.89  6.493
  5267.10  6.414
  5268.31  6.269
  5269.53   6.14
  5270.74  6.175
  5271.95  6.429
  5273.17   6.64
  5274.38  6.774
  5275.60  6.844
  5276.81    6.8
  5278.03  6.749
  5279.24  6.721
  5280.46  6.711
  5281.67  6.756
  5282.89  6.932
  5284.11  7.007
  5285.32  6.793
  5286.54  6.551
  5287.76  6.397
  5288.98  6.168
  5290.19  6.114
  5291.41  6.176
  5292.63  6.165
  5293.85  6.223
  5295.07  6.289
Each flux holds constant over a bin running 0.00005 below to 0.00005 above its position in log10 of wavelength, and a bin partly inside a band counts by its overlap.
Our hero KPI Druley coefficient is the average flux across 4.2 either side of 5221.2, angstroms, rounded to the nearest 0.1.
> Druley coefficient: 7.1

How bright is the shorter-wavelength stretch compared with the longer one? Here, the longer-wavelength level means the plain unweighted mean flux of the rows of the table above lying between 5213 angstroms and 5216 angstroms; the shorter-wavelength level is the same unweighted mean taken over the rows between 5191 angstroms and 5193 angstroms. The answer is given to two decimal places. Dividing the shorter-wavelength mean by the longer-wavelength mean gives 1.04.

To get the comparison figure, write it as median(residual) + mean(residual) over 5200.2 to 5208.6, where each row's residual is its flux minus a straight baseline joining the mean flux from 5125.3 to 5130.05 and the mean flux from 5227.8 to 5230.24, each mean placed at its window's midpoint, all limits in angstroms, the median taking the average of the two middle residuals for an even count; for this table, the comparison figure -1.3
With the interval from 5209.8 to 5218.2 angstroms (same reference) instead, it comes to -1.6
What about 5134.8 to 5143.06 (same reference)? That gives -0.9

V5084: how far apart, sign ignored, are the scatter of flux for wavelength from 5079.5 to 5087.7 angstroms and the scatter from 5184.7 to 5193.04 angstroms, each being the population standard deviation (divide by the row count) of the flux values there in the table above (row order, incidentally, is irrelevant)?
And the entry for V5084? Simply 0.02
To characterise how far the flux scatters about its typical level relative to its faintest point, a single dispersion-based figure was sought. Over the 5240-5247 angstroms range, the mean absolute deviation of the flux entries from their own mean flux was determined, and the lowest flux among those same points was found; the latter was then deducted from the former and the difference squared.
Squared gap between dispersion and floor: 42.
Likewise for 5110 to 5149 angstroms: 30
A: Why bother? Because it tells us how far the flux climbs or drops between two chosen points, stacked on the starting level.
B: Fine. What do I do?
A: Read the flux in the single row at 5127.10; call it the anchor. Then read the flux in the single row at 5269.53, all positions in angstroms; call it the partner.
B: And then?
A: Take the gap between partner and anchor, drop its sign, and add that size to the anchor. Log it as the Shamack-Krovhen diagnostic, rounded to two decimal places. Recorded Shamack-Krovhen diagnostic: 6.90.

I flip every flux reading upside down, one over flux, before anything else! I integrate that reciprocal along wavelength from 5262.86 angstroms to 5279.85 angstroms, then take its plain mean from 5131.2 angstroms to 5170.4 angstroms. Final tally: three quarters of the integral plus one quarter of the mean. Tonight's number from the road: 2.0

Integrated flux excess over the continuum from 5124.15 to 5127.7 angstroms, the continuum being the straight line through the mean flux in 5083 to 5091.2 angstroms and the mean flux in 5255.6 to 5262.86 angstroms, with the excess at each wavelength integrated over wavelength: 0.6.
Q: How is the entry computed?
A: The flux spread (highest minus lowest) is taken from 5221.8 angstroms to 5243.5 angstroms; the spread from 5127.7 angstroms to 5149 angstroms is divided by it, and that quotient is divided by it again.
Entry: 2.7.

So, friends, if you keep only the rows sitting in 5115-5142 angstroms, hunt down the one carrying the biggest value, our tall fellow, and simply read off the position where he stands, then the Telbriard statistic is 5122.38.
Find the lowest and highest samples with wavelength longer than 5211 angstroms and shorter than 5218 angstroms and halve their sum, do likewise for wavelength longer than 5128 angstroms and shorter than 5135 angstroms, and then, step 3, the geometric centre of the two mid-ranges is 6.32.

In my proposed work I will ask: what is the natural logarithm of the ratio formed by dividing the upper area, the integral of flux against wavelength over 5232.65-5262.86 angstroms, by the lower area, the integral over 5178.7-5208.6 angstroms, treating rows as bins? 0.053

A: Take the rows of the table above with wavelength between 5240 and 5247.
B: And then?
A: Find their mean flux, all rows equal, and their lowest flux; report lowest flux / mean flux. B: 0.965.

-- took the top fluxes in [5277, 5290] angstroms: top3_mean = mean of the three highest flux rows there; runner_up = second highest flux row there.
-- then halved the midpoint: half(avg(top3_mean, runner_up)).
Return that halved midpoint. 3.46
